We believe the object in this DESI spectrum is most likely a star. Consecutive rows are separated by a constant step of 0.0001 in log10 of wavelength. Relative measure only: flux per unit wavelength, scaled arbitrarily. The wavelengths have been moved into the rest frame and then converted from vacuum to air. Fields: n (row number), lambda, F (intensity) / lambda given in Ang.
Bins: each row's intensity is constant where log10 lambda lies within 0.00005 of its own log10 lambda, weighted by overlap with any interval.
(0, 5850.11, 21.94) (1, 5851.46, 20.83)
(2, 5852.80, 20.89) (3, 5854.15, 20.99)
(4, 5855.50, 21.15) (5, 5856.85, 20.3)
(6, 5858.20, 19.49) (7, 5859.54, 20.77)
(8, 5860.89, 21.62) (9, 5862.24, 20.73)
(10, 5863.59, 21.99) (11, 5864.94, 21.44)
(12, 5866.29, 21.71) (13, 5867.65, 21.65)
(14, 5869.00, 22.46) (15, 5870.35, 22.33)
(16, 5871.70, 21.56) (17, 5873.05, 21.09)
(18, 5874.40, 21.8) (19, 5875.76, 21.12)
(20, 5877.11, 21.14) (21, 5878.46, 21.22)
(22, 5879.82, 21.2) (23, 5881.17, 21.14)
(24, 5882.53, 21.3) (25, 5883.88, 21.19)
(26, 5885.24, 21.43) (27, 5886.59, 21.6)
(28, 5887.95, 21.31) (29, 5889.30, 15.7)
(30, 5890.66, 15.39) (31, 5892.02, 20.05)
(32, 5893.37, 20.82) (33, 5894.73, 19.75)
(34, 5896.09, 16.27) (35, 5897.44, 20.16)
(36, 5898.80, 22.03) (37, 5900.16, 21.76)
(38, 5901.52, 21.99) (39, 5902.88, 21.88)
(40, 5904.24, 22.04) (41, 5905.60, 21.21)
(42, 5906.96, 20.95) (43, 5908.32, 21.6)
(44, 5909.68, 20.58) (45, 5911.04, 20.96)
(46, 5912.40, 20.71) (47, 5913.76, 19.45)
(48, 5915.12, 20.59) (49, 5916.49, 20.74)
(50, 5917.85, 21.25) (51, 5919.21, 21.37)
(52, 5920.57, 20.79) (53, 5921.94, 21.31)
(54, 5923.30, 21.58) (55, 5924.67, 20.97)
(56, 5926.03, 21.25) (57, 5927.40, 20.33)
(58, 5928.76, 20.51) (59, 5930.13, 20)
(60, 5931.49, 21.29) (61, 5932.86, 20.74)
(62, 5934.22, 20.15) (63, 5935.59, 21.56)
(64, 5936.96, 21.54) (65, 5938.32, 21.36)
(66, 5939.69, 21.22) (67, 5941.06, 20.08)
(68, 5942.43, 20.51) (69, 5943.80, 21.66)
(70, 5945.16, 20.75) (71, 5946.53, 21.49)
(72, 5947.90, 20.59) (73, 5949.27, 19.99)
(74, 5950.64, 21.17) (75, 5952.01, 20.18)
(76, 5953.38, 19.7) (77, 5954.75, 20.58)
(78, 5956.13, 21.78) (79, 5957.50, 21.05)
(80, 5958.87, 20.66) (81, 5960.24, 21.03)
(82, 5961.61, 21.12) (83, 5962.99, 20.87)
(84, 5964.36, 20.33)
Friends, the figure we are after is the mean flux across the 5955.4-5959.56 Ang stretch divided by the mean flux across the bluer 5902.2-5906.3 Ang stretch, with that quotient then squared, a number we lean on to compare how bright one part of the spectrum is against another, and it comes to 0.95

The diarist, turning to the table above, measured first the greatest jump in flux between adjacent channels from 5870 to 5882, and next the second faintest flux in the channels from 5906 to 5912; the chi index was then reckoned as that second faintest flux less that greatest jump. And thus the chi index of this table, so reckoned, 20.2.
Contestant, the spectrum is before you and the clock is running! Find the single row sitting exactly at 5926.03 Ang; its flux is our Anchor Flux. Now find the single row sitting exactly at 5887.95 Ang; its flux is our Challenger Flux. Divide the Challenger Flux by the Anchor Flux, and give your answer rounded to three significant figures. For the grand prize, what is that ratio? 1.00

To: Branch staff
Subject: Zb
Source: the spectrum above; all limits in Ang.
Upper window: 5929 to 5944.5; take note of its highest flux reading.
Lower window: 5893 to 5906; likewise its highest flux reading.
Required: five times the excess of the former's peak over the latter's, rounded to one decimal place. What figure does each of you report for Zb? -1.9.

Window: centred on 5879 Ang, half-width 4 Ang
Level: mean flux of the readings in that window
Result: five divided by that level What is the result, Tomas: 0.236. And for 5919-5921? 0.237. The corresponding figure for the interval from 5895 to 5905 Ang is 0.240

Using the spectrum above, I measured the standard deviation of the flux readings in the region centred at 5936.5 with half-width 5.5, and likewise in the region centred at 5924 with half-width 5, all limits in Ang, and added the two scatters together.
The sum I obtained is 1.0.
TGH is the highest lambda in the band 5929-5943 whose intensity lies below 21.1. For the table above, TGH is 5942.43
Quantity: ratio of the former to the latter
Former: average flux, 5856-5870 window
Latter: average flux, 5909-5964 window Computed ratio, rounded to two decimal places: 1.02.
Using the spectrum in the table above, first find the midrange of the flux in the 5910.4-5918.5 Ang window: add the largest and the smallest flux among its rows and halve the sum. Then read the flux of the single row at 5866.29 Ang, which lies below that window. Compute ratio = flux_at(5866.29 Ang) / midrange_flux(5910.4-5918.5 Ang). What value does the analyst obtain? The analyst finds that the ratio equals 1.07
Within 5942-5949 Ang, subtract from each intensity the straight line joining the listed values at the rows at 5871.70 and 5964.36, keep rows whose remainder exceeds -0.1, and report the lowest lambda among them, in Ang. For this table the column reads 5943.80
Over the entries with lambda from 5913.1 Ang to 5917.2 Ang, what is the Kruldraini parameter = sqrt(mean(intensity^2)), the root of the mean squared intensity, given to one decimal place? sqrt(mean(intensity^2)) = 20.3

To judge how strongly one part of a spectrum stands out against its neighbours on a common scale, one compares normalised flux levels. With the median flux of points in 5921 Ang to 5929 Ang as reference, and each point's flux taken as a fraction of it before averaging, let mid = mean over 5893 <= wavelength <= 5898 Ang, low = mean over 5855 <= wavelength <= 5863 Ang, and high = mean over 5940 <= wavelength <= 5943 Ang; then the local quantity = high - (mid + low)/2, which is 0.02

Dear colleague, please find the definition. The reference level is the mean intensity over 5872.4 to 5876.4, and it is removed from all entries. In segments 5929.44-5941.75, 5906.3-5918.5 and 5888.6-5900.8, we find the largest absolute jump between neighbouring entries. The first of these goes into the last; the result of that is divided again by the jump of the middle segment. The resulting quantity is 2.6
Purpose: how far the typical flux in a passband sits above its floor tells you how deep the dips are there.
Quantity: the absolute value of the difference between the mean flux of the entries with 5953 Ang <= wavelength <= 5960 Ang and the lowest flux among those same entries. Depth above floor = 1.1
